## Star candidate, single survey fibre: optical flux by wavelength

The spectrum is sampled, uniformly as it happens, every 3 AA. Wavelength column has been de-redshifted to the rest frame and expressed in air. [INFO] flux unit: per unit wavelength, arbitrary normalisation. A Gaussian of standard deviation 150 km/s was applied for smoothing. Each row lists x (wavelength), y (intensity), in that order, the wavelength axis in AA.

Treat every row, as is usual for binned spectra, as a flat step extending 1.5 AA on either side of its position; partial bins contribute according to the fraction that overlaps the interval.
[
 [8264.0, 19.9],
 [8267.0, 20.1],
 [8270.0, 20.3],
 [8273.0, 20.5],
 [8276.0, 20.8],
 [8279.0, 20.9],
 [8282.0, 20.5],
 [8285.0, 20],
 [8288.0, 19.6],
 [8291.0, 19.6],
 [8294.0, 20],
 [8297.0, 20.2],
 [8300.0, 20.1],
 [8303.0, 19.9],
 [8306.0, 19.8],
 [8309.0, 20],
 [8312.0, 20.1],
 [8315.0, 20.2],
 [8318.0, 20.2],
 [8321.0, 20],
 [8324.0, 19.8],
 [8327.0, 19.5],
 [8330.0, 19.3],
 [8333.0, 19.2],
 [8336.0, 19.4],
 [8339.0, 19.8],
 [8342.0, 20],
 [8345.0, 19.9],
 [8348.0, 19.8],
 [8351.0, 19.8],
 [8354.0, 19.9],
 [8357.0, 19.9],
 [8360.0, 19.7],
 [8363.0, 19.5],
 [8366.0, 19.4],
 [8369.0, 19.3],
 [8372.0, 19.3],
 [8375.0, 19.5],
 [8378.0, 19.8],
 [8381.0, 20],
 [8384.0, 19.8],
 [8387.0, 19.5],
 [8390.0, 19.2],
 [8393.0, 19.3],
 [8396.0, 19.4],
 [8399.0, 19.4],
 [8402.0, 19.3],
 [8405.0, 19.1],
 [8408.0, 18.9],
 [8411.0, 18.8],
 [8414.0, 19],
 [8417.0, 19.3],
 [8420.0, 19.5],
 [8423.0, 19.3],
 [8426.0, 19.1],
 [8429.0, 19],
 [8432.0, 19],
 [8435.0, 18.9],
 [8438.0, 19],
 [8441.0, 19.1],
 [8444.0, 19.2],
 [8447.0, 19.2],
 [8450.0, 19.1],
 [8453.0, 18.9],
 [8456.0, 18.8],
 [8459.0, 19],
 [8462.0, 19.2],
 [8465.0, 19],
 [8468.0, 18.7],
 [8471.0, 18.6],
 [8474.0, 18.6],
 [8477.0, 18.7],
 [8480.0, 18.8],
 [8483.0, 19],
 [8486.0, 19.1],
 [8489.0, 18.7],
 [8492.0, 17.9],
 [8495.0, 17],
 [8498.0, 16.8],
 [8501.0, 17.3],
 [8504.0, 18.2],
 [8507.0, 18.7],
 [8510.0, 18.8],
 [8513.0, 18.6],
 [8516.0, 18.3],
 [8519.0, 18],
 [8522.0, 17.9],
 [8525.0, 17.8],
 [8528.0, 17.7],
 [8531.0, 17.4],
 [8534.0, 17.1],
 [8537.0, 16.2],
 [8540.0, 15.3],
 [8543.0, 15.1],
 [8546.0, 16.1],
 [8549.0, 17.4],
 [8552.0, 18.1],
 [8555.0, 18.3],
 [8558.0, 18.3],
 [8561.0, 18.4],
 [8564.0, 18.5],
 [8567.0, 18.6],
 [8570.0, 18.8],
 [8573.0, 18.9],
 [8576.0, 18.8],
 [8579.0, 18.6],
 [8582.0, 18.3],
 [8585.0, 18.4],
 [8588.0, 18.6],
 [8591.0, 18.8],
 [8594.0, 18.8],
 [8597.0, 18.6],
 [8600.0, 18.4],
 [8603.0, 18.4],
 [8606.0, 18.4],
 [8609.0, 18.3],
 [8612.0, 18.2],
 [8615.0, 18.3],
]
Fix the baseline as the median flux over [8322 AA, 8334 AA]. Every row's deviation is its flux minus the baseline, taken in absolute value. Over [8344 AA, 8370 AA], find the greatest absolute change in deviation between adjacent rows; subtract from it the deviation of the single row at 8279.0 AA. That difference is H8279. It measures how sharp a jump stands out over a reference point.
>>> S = -1.3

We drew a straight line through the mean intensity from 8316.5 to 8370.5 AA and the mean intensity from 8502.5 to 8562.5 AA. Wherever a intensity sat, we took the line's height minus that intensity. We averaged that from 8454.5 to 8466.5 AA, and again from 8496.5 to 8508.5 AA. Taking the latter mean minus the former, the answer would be 0.8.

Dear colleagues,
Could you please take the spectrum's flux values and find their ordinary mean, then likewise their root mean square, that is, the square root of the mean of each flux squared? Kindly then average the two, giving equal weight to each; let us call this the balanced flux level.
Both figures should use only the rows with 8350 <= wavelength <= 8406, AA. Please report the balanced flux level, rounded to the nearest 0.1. 19.5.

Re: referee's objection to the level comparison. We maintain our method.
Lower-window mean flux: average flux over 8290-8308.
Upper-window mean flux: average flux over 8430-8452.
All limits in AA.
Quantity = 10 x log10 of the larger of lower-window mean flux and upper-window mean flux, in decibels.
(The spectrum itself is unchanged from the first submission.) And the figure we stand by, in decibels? 13.00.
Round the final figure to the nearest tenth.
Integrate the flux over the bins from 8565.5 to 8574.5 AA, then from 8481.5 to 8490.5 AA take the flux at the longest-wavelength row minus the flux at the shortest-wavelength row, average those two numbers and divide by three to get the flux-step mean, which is 28.1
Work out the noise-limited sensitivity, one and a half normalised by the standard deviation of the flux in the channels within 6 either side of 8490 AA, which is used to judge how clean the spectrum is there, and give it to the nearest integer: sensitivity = 2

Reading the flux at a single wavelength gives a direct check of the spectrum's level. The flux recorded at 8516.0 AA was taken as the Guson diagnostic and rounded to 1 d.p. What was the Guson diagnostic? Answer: 18.3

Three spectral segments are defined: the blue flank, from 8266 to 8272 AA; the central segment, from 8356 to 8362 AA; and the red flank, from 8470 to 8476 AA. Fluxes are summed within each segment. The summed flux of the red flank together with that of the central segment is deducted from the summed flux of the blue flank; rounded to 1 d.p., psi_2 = -36.4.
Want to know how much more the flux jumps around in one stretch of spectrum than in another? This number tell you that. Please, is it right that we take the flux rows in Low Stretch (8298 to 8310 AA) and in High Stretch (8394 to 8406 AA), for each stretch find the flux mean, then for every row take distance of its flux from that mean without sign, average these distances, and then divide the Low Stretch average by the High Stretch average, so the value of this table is 1.00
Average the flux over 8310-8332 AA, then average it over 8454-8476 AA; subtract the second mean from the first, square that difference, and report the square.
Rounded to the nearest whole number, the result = 1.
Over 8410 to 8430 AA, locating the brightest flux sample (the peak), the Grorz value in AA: 8420.0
